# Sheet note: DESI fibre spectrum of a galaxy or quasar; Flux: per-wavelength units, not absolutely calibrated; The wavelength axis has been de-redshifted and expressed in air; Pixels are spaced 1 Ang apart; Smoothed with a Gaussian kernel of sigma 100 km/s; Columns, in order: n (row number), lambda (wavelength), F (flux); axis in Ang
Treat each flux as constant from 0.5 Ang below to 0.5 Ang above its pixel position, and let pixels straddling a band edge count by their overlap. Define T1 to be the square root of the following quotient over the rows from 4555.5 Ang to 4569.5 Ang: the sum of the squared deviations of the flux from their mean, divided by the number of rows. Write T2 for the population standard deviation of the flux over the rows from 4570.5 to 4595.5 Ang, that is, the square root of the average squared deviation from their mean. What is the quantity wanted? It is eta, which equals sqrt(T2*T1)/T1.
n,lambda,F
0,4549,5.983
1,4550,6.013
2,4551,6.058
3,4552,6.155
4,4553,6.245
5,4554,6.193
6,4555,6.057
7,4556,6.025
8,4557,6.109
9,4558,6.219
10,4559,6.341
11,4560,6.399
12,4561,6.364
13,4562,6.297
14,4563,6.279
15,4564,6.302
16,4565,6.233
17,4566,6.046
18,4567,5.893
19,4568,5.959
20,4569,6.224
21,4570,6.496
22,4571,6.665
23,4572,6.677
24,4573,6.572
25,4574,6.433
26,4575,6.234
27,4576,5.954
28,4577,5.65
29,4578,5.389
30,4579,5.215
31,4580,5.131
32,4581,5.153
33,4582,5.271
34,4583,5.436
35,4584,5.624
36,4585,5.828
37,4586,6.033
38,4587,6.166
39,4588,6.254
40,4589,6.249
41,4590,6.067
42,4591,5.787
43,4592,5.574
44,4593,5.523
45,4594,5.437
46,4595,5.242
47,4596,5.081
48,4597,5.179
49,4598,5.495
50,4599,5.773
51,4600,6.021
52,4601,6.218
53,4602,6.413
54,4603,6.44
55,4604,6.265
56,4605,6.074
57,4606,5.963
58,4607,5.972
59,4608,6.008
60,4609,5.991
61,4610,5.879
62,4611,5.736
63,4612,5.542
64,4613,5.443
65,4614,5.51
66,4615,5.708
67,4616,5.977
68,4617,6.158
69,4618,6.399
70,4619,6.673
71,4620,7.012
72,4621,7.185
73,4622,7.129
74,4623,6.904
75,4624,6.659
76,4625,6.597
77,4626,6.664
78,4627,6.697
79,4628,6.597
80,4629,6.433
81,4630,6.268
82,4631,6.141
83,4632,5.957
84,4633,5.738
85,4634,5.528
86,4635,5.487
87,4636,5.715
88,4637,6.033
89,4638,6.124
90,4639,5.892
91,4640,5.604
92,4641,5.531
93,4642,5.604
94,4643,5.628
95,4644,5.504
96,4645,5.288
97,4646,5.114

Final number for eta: 1.77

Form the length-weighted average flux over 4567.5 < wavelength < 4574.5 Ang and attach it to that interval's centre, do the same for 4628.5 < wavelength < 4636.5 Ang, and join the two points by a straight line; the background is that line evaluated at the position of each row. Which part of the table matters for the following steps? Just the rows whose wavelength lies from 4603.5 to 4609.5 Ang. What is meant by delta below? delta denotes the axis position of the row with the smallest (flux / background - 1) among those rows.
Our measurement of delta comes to 4606 Ang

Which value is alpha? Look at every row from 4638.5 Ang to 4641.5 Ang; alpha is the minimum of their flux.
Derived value 5.531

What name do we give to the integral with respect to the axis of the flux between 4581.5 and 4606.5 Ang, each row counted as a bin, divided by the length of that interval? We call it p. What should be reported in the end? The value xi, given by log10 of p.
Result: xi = 0.765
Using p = 5.82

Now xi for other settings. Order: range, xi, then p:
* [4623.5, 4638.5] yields 0.791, 6.18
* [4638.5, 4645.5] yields 0.747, 5.58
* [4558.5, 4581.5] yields 0.784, 6.08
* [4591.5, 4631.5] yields 0.785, 6.10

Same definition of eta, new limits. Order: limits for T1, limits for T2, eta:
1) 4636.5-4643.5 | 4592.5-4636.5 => 1.55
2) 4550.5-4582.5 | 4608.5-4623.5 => 1.19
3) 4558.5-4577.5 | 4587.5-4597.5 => 1.25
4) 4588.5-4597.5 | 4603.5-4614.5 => 0.81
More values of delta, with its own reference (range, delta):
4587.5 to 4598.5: 4596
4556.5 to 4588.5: 4580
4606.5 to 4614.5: 4613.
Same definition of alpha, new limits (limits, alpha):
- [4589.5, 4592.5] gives 5.574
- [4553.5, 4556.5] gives 6.025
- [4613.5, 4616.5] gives 5.51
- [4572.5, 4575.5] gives 6.234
